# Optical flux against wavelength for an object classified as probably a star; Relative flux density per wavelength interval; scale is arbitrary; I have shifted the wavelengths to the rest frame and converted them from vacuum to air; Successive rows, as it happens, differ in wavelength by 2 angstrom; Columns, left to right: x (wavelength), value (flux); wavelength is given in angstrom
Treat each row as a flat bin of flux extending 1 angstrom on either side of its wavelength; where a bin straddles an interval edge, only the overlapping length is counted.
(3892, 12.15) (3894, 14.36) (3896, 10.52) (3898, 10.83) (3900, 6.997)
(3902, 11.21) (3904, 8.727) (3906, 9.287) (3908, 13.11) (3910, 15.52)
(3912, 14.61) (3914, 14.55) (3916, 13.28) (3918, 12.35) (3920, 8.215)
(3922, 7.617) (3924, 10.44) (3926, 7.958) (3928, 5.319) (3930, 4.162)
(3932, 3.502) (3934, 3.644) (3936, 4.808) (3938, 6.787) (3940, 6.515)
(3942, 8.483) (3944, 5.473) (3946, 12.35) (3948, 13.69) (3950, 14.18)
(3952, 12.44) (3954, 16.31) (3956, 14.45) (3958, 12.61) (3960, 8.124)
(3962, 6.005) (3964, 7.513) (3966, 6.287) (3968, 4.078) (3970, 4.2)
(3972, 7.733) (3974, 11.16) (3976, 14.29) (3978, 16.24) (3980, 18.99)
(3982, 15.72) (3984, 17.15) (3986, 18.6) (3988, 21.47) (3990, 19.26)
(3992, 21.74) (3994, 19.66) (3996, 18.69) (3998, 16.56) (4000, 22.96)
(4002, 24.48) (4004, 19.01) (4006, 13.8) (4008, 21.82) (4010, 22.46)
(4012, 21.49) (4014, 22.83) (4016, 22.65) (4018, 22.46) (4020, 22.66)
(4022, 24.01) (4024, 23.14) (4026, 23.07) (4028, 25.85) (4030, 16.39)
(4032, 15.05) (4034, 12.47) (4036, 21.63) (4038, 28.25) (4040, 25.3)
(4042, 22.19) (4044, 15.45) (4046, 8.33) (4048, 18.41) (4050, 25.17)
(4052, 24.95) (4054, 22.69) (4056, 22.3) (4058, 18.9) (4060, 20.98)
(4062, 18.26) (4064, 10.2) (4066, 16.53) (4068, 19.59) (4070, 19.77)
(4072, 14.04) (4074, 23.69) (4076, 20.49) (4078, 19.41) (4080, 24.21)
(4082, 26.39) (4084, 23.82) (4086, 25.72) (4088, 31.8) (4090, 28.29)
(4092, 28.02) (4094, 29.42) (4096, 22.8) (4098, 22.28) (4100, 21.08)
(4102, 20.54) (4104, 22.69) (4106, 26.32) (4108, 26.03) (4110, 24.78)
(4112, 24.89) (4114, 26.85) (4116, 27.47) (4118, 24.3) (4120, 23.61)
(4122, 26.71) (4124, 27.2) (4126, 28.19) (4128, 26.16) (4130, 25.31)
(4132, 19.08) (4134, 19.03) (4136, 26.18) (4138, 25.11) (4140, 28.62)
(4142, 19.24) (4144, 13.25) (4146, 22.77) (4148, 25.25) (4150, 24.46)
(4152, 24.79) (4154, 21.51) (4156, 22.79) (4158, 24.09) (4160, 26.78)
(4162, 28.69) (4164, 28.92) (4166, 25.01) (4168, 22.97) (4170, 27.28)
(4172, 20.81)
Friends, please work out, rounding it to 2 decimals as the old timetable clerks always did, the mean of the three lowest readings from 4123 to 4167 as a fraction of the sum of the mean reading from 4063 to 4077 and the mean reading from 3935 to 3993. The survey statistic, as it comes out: 0.58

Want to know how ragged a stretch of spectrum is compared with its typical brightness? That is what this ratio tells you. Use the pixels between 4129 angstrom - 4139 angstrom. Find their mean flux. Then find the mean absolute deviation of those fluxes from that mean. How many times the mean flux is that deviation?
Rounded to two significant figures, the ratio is 0.14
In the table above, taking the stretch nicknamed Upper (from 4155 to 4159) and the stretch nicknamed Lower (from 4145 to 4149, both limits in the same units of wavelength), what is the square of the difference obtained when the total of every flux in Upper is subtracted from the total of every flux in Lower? 1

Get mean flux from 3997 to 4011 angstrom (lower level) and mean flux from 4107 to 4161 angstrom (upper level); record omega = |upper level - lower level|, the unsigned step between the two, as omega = 4.1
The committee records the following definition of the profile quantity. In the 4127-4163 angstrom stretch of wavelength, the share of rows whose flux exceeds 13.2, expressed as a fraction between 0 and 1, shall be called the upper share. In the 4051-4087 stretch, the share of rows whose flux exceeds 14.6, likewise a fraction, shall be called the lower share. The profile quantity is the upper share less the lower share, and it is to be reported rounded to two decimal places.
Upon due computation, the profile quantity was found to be 0.11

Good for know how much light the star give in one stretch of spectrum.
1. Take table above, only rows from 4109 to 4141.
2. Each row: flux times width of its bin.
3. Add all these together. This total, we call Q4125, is 807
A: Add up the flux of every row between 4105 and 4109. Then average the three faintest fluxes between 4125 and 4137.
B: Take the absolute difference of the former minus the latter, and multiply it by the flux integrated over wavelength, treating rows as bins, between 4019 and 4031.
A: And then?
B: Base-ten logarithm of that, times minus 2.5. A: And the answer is -9.8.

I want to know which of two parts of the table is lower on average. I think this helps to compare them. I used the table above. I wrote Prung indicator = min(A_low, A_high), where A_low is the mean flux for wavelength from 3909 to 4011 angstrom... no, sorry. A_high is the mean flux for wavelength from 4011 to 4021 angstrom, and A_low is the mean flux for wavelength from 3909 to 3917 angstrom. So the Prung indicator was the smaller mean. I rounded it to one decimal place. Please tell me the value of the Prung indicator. 14.5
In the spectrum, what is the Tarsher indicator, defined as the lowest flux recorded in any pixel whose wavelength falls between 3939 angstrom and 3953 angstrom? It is 5.473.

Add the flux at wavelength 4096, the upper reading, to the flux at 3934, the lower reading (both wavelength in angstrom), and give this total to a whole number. 26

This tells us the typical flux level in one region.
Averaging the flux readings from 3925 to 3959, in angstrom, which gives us 9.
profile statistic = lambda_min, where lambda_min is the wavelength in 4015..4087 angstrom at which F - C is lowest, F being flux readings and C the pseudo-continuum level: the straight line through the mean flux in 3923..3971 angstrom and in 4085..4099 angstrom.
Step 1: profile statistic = 4064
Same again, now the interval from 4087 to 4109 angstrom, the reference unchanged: 4102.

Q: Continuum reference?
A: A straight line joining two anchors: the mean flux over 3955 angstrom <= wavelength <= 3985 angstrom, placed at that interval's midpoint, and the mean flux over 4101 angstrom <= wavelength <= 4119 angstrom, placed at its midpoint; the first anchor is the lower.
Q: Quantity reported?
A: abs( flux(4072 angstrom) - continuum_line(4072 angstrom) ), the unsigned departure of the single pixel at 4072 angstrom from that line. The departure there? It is 7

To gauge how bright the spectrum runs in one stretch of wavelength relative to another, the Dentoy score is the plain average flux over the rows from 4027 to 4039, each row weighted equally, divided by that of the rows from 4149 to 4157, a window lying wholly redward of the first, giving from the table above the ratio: 0.85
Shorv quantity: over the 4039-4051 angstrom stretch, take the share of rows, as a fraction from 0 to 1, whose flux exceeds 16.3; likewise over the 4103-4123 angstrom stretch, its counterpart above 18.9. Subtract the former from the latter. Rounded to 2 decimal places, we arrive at 0.33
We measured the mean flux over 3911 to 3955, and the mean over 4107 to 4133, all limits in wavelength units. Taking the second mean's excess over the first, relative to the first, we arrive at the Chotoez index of 1.7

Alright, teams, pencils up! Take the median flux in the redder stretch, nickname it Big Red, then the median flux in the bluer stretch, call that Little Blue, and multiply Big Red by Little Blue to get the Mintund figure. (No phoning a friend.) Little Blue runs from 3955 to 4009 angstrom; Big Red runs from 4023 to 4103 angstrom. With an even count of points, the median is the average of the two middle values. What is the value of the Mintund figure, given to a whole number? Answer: 361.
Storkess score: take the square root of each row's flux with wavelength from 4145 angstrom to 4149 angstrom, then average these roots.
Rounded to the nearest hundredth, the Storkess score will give 4.90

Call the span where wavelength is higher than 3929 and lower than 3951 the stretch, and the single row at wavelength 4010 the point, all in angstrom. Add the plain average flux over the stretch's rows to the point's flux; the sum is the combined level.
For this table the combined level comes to 30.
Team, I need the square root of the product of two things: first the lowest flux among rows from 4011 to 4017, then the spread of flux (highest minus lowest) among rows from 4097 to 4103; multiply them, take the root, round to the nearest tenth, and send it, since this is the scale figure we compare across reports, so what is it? 6.1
